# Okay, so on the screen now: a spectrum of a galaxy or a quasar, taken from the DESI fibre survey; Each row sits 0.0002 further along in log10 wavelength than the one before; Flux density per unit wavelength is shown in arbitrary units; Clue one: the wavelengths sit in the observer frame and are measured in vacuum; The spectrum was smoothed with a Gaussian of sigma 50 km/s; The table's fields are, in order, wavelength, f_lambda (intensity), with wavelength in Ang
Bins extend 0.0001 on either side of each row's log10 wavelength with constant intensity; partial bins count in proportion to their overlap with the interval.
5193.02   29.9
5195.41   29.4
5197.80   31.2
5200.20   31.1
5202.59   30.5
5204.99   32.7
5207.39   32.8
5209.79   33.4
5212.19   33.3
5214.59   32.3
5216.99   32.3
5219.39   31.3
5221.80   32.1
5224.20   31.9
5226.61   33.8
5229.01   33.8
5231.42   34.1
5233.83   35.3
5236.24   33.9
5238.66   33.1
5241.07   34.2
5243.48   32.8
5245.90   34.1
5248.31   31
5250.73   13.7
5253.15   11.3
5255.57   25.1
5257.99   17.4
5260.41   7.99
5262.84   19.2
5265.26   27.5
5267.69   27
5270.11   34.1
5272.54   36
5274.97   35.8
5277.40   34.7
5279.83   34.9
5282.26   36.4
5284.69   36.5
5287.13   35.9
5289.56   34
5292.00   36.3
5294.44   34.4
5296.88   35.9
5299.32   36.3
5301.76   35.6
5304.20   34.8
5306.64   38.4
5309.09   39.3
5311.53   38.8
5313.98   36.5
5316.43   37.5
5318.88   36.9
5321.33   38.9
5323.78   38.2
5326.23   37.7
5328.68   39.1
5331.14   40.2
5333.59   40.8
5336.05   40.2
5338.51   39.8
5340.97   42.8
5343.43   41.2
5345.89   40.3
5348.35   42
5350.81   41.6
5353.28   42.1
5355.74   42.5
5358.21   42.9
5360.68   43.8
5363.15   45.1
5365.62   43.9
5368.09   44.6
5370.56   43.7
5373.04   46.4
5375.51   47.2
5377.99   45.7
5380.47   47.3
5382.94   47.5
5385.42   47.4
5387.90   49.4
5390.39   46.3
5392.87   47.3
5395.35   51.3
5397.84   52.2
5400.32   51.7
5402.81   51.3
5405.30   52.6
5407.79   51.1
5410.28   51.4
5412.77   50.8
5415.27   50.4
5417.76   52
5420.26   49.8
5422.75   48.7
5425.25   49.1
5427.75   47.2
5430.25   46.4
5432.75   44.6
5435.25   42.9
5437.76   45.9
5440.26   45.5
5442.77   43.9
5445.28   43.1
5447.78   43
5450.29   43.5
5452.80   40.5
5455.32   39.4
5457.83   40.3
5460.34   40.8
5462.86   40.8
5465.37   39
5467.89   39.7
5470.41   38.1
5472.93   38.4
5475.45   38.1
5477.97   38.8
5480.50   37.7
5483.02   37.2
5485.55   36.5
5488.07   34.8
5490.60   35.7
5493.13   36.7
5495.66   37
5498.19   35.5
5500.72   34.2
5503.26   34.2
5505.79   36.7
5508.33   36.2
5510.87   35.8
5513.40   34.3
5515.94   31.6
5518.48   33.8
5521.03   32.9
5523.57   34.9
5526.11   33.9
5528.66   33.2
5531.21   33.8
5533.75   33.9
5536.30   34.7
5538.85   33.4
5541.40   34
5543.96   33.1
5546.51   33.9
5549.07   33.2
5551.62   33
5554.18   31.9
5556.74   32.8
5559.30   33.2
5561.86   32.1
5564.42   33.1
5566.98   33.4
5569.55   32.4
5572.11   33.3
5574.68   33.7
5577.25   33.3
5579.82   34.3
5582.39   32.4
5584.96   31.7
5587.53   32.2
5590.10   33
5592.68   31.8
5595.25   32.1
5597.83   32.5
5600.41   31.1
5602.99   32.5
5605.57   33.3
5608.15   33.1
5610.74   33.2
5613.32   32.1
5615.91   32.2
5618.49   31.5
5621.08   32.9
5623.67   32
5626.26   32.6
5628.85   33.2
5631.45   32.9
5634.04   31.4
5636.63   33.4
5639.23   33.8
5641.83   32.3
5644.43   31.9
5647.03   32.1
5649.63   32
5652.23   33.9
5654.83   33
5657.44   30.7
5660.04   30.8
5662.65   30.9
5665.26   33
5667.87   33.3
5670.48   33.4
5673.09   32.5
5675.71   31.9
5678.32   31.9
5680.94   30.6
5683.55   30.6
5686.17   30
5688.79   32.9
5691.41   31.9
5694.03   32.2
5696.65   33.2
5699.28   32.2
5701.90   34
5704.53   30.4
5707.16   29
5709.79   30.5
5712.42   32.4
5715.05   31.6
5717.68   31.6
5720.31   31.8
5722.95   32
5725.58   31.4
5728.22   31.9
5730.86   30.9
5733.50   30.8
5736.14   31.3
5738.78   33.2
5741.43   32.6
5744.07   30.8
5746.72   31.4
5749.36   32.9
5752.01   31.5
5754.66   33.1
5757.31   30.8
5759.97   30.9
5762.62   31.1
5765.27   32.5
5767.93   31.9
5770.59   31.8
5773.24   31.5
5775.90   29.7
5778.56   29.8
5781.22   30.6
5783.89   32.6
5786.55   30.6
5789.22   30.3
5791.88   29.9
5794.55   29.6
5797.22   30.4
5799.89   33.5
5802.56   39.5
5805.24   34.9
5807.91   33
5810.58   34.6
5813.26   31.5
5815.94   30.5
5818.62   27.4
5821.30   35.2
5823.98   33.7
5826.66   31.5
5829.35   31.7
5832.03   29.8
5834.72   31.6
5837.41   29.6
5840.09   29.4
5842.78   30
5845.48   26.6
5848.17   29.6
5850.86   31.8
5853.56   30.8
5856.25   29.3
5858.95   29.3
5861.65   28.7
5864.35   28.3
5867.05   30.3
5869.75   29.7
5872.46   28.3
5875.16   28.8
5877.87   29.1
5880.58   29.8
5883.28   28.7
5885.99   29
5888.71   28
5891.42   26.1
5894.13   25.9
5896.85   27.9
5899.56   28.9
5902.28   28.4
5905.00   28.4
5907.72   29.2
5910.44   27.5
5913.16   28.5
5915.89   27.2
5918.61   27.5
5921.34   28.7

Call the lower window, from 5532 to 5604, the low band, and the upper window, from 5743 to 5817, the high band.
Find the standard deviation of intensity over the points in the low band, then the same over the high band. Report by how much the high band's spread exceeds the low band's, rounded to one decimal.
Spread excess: 1.2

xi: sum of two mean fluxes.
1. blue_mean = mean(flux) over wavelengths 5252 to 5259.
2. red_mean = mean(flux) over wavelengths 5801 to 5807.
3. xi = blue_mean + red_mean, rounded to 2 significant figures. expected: 55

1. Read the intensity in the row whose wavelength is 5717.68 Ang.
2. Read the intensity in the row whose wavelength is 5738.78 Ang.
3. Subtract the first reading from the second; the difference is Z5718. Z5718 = 2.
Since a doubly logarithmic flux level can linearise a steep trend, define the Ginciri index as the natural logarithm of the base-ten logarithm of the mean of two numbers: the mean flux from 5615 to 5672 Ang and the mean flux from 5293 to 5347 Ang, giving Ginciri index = 0.44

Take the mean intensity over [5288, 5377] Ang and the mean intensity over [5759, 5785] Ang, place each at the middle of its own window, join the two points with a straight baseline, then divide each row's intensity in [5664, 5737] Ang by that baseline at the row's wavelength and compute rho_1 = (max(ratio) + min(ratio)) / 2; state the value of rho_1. 0.97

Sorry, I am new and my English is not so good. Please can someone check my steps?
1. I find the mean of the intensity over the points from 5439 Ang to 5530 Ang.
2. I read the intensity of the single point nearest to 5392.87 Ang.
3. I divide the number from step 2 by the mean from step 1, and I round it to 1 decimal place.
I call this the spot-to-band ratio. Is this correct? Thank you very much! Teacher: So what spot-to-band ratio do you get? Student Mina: 1.3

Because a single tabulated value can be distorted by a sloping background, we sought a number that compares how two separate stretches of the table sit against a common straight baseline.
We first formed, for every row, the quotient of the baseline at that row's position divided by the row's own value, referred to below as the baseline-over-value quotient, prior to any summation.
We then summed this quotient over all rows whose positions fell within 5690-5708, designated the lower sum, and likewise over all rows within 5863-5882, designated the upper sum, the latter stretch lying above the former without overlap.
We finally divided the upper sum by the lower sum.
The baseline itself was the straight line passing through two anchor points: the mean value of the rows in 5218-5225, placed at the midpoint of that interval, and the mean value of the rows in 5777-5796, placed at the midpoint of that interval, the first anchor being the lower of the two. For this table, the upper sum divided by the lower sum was 1.1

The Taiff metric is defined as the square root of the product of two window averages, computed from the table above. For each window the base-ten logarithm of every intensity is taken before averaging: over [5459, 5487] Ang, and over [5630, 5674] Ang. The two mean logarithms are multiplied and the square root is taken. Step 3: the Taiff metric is 1.55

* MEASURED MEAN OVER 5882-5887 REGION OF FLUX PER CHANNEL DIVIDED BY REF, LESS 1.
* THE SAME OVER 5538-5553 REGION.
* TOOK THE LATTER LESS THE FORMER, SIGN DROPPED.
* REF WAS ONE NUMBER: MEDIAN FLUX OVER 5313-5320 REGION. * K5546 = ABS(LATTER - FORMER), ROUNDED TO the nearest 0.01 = 0.12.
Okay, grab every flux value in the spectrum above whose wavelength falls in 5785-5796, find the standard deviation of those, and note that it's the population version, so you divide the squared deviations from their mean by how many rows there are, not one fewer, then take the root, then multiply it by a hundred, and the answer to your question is 38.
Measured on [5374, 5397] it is 158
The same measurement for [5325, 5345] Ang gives 140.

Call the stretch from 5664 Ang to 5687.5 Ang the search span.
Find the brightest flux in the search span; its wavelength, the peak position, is 5670.48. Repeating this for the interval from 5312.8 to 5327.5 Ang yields 5321.33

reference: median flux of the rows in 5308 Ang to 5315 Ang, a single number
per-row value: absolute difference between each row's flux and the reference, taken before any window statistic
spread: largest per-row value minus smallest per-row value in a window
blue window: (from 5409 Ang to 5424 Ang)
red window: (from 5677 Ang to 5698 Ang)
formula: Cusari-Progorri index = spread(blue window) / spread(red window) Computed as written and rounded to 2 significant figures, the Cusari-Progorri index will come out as 1.0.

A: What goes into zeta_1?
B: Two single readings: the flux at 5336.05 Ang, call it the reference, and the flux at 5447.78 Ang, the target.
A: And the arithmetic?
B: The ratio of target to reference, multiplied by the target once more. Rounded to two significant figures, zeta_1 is 46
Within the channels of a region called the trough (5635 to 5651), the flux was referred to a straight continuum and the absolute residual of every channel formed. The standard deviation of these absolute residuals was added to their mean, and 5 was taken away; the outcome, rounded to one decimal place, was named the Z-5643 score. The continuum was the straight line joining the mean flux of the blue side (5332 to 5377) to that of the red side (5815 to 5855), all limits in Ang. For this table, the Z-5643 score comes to -1.4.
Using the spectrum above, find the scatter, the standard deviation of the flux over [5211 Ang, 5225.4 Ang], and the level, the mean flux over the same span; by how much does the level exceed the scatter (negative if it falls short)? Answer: 31.6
